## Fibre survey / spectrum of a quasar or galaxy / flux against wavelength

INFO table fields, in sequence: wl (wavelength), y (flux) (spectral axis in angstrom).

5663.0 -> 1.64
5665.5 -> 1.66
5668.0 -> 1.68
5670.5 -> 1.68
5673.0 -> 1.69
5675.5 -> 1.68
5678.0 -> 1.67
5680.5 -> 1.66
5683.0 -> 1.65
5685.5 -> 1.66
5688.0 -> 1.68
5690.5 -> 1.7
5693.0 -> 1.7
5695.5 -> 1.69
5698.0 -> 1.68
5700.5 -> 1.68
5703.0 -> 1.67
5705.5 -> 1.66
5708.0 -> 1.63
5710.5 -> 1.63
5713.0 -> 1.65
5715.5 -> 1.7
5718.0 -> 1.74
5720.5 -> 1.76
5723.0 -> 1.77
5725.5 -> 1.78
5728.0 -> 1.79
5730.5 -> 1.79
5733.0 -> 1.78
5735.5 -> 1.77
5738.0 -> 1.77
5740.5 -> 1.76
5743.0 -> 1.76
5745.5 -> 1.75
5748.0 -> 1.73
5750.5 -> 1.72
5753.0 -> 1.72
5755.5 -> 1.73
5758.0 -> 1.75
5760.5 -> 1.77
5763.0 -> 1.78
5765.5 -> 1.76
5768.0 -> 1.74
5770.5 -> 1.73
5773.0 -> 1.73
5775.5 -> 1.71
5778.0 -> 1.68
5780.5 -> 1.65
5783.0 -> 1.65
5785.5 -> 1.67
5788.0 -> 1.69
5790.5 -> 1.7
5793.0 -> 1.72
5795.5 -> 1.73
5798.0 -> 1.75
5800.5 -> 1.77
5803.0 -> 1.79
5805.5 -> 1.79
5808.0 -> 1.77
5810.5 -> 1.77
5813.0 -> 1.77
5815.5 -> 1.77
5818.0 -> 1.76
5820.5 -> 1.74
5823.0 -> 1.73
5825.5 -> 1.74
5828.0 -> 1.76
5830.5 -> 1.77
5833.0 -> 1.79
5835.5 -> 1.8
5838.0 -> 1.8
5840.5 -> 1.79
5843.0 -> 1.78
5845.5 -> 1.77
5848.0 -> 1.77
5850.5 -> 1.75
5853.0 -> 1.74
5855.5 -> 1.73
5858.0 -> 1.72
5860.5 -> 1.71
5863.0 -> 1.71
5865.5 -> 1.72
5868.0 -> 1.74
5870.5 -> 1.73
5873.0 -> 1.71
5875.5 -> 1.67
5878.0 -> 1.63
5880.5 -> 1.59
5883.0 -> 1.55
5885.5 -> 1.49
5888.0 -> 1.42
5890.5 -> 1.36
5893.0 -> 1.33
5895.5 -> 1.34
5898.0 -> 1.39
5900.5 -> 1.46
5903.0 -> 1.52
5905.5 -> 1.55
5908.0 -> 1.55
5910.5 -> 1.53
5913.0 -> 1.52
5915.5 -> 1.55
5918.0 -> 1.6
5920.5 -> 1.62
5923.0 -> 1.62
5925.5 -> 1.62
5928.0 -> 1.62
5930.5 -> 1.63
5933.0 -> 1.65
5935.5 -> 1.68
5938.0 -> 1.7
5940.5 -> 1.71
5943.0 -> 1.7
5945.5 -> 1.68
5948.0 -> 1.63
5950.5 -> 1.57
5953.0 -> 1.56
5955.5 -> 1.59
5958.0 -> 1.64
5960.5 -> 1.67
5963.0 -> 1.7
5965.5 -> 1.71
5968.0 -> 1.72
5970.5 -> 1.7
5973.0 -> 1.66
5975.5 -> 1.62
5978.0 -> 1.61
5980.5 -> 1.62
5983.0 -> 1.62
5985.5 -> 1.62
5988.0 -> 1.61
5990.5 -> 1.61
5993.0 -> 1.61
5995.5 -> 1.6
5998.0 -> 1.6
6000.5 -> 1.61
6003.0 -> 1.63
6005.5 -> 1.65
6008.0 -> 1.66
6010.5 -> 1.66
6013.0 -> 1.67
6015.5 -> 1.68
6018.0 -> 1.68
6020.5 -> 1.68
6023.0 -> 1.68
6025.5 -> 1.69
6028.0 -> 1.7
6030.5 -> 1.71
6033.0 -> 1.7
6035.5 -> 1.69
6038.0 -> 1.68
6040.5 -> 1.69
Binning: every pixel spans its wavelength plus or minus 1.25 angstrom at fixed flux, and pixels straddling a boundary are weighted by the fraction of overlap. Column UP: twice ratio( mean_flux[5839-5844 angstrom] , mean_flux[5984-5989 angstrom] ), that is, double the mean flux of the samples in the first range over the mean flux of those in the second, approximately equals 2.21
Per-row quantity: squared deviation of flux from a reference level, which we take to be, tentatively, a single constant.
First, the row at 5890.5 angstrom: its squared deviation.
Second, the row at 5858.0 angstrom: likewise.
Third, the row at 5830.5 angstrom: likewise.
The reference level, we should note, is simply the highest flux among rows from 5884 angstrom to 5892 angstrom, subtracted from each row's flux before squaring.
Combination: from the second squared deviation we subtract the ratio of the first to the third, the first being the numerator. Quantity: -0.16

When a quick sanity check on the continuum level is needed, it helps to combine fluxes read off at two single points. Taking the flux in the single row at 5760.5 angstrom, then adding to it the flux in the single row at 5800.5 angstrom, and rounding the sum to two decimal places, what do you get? 3.54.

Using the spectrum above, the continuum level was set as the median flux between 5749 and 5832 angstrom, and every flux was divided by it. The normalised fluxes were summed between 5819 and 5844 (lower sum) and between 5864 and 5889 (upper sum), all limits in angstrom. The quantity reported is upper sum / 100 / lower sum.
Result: 0.0092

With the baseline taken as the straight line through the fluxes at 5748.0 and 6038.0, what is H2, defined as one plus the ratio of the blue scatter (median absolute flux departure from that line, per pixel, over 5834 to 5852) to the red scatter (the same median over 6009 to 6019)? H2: 8.3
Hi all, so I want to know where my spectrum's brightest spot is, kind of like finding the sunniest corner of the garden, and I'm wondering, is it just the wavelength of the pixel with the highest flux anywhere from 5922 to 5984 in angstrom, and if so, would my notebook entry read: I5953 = 5968.0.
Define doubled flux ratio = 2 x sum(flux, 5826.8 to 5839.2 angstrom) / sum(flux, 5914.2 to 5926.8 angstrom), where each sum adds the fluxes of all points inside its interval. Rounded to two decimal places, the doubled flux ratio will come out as 2.23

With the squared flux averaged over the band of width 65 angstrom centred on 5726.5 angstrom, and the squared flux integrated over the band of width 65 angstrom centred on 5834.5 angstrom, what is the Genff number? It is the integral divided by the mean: 68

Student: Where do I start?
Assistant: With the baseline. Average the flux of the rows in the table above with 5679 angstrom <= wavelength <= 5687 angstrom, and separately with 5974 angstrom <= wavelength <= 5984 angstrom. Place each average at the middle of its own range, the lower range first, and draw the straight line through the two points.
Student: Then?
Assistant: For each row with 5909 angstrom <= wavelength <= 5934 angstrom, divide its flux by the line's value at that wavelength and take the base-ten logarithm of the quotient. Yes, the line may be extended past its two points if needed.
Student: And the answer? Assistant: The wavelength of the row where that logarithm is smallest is 5913.0 angstrom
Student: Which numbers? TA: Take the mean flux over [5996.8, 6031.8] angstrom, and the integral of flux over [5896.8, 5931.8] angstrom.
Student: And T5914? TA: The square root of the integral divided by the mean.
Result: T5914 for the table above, 5.72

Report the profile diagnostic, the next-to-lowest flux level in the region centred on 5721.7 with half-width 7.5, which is 1.74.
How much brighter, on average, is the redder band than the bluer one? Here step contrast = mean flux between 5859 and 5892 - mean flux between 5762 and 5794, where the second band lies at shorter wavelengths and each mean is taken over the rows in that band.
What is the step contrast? -0.09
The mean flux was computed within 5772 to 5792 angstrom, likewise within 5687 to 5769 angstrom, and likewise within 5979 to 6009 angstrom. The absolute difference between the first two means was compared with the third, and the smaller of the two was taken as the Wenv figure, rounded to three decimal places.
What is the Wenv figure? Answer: 0.042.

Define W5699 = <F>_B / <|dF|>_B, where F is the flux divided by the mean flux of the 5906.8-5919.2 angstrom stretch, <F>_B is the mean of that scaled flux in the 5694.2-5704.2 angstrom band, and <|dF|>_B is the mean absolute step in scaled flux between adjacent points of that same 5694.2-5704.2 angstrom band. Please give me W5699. 252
